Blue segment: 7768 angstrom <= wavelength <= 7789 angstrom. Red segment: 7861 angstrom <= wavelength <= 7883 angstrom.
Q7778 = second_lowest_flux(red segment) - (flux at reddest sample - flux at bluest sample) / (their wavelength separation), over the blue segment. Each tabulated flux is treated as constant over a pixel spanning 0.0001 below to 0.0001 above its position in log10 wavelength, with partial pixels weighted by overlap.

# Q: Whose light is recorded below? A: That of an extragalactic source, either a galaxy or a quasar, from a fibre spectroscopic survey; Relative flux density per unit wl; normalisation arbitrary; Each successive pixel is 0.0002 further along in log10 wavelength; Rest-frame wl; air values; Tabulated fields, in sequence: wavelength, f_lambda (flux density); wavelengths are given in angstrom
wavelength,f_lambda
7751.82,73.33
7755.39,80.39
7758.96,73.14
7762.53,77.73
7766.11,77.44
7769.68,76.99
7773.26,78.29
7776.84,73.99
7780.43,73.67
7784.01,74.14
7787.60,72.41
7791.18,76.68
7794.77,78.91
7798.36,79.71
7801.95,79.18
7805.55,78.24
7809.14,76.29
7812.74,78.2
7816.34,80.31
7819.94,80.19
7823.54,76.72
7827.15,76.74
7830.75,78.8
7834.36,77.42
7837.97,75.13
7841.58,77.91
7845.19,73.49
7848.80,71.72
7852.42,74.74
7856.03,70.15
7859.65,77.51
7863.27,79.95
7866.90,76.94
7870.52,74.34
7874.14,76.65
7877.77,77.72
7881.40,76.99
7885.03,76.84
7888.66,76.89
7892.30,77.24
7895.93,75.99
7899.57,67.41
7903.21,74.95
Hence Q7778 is 76.9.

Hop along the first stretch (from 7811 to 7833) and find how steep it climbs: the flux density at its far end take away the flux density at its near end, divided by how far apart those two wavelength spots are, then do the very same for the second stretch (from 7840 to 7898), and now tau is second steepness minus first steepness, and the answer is -0.07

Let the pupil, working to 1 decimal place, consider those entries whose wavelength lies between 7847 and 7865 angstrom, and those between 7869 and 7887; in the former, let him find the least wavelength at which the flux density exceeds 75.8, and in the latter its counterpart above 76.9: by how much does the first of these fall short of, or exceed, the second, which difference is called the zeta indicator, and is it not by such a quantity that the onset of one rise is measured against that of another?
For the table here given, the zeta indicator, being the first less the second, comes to -18.1 angstrom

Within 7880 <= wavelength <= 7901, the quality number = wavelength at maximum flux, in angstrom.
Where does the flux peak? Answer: 7892.30 angstrom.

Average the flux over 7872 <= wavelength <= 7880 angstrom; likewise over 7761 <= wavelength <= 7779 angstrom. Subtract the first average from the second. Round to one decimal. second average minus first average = -0.3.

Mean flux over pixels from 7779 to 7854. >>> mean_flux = 76.7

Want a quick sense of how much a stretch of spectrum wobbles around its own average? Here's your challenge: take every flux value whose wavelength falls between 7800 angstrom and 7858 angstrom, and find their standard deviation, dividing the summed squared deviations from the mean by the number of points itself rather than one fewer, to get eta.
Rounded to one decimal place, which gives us 2.8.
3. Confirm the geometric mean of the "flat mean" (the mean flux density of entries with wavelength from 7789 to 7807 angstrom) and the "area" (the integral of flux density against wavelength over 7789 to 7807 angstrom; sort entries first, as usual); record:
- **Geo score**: 333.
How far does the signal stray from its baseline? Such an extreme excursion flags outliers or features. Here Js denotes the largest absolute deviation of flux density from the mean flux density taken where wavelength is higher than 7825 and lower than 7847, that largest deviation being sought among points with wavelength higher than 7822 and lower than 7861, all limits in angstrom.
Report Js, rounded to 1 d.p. 6.4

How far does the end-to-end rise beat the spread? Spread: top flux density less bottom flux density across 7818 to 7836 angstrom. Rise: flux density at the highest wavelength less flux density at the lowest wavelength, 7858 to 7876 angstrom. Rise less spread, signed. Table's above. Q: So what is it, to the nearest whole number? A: -4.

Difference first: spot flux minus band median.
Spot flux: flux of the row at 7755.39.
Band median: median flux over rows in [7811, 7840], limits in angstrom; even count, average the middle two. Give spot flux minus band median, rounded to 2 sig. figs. 2.6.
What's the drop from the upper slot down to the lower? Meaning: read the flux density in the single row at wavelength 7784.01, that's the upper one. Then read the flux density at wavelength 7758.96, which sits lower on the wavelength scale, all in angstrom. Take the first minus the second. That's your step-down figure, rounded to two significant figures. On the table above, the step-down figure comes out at 1.0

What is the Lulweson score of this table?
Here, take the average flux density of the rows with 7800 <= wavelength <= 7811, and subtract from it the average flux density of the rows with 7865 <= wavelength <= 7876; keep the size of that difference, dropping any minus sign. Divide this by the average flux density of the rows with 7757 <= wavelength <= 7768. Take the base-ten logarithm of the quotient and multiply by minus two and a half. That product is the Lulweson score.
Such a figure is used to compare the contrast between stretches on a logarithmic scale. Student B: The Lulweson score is 4.0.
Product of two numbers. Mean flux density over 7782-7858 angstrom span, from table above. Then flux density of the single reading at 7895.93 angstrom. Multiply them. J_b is 5815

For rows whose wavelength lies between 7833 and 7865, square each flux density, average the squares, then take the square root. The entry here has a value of 75.4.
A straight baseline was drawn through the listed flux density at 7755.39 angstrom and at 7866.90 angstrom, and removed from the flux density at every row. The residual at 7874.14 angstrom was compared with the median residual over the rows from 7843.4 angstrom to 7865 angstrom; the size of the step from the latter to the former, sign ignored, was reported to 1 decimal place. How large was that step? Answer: 3.3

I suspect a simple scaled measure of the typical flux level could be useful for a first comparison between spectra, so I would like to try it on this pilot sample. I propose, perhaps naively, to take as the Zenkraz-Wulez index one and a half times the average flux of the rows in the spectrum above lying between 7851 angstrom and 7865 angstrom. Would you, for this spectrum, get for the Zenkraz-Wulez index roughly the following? 113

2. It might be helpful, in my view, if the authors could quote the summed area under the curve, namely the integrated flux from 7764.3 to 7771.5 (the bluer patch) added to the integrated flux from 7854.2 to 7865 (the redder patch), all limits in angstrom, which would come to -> 1376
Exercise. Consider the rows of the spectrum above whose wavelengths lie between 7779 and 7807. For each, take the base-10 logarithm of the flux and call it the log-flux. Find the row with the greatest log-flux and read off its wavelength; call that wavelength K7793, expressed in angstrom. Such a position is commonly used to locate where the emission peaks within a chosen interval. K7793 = 7798.36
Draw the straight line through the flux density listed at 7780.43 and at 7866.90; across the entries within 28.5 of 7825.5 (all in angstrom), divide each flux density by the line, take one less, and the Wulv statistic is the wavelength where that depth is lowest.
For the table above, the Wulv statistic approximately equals 7848.80 angstrom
